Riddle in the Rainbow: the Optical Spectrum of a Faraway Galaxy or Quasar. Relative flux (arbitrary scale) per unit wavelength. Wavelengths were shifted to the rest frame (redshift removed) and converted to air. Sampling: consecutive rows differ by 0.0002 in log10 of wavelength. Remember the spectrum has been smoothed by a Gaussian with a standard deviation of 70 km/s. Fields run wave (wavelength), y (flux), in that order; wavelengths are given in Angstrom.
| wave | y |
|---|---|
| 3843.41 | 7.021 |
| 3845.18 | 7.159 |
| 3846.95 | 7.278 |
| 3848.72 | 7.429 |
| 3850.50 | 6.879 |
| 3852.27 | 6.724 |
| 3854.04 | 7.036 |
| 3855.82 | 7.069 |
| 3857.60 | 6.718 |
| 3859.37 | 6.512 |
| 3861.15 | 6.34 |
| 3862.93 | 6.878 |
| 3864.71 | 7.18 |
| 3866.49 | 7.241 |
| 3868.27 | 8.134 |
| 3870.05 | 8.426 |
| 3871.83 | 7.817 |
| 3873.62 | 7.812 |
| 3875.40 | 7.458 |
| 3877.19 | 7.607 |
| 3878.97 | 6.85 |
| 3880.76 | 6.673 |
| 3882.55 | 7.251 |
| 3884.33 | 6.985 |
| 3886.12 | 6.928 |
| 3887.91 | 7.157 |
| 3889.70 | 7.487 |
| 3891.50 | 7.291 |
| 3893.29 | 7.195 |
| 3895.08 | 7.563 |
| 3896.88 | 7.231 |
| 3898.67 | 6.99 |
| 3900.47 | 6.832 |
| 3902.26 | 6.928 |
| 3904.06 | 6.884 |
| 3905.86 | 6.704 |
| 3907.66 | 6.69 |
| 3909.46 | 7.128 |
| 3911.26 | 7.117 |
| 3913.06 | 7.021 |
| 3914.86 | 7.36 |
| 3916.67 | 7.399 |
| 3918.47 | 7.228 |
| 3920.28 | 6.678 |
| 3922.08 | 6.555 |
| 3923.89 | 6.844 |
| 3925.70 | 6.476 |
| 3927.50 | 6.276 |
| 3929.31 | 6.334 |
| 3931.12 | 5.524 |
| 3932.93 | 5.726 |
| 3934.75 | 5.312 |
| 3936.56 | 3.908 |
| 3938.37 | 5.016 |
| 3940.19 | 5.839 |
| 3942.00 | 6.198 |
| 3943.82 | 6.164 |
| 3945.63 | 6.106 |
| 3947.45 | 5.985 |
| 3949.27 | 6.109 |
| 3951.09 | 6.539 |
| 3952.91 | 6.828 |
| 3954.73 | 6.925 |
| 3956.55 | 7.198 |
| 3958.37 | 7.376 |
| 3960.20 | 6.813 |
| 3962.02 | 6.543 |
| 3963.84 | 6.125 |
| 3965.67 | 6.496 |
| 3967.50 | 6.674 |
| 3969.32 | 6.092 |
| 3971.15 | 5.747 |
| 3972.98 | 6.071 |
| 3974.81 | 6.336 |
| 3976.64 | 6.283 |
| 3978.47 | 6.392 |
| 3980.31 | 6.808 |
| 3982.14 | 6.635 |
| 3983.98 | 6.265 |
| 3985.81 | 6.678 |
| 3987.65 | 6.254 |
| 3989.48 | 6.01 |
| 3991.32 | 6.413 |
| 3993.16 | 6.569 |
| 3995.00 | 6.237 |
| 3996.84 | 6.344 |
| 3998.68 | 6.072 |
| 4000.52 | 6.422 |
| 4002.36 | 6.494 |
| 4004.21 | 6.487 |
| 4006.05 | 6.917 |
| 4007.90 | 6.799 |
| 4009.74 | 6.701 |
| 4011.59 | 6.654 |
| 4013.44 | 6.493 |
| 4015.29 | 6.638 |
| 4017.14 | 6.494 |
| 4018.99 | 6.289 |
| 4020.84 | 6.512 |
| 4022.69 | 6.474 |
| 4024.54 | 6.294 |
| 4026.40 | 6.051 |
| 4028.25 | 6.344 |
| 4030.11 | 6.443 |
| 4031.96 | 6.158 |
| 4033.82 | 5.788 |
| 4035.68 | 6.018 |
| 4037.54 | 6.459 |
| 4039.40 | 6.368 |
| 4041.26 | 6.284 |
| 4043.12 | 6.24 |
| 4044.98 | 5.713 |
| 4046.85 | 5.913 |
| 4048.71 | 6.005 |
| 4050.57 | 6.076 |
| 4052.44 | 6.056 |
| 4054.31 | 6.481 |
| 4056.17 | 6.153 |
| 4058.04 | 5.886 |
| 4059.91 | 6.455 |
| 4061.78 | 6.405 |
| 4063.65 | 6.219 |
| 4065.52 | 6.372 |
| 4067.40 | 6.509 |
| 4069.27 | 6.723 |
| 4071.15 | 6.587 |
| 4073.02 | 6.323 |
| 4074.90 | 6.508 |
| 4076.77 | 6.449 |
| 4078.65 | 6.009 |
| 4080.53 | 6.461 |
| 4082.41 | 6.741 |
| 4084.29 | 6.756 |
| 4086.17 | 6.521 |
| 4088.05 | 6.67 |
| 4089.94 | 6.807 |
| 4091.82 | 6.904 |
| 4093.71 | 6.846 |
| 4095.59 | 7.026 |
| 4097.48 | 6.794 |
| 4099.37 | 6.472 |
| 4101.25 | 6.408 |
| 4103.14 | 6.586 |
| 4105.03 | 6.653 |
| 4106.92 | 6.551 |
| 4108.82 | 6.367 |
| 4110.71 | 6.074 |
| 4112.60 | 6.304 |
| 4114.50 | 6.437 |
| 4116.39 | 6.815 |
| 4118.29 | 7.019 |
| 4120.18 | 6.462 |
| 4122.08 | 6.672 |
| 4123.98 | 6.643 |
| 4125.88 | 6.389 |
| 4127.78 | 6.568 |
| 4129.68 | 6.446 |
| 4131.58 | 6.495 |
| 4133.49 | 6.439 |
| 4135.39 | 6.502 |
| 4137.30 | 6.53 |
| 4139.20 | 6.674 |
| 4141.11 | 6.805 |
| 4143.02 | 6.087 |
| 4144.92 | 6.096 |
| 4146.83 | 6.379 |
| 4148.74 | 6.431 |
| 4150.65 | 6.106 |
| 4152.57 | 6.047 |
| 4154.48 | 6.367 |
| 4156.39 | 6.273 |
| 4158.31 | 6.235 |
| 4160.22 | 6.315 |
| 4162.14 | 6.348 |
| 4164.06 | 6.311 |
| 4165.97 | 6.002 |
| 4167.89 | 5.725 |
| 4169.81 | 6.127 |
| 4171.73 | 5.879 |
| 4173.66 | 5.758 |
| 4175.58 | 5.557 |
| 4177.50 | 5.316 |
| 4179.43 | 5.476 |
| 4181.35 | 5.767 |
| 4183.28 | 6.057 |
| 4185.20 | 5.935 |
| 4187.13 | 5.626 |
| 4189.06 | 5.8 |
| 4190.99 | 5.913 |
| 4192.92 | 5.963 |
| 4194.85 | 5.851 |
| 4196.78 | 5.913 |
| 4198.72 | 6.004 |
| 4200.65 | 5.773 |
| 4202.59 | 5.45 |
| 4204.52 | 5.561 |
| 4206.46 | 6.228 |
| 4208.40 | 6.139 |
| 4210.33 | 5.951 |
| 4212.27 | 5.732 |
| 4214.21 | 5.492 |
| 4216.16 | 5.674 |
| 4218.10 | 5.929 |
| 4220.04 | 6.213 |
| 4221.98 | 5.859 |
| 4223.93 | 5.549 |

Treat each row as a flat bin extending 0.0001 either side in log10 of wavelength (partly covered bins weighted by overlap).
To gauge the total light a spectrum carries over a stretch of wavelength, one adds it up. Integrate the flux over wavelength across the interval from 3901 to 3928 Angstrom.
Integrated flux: 186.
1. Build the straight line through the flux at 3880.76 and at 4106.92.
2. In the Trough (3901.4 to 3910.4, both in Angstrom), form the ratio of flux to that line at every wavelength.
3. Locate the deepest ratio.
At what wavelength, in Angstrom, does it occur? 3907.66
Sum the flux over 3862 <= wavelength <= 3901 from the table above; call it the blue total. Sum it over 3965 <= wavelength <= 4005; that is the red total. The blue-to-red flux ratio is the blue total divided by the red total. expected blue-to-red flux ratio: 1.15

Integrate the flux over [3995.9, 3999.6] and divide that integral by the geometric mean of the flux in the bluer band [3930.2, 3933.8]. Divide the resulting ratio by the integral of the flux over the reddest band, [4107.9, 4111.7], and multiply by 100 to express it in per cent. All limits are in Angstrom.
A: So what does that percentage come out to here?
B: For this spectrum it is 17.3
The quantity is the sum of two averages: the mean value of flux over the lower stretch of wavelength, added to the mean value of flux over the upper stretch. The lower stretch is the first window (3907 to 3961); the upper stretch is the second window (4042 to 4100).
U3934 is 12.8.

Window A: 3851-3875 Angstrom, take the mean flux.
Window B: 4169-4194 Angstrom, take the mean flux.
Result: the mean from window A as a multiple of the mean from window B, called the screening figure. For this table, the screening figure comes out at 1.25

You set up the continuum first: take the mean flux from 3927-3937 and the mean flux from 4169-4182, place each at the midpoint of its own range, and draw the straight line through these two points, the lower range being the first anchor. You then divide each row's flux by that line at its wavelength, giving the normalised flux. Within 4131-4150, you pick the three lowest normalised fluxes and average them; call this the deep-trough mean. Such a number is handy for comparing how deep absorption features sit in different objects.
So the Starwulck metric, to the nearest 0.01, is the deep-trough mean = 1.09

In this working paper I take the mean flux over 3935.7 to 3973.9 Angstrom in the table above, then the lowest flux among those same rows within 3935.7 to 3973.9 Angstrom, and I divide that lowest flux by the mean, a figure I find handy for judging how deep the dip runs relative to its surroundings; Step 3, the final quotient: 0.63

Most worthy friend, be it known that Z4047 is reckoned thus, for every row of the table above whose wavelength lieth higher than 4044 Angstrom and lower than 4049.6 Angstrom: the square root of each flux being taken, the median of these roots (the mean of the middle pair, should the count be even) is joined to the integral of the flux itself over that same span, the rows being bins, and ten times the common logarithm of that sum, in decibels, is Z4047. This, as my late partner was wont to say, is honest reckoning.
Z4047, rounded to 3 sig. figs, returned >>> 15.5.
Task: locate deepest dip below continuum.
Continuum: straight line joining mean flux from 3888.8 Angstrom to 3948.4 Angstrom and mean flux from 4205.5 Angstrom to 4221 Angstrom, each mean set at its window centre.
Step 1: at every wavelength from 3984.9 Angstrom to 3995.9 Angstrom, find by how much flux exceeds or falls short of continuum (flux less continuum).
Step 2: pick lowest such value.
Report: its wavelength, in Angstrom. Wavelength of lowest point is 3989.48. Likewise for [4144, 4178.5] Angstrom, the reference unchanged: 4177.50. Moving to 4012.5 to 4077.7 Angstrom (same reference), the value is 4044.98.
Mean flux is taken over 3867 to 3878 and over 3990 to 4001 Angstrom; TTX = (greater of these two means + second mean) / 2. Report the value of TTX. 7.1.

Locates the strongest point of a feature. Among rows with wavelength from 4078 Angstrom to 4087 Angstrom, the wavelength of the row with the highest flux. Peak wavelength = 4084.29 Angstrom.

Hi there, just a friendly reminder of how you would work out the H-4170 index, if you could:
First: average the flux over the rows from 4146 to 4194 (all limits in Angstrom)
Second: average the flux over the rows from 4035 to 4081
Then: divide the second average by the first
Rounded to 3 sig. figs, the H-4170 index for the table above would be 1.05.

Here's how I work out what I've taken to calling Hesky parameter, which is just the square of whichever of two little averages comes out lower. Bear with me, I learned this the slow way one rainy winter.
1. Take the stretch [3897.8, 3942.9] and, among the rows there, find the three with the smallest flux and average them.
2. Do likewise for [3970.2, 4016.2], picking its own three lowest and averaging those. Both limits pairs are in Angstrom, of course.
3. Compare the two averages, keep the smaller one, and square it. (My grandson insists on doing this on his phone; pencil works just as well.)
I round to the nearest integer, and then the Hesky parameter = 23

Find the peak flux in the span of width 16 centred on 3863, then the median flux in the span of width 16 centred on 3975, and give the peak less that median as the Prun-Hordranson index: 2.1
